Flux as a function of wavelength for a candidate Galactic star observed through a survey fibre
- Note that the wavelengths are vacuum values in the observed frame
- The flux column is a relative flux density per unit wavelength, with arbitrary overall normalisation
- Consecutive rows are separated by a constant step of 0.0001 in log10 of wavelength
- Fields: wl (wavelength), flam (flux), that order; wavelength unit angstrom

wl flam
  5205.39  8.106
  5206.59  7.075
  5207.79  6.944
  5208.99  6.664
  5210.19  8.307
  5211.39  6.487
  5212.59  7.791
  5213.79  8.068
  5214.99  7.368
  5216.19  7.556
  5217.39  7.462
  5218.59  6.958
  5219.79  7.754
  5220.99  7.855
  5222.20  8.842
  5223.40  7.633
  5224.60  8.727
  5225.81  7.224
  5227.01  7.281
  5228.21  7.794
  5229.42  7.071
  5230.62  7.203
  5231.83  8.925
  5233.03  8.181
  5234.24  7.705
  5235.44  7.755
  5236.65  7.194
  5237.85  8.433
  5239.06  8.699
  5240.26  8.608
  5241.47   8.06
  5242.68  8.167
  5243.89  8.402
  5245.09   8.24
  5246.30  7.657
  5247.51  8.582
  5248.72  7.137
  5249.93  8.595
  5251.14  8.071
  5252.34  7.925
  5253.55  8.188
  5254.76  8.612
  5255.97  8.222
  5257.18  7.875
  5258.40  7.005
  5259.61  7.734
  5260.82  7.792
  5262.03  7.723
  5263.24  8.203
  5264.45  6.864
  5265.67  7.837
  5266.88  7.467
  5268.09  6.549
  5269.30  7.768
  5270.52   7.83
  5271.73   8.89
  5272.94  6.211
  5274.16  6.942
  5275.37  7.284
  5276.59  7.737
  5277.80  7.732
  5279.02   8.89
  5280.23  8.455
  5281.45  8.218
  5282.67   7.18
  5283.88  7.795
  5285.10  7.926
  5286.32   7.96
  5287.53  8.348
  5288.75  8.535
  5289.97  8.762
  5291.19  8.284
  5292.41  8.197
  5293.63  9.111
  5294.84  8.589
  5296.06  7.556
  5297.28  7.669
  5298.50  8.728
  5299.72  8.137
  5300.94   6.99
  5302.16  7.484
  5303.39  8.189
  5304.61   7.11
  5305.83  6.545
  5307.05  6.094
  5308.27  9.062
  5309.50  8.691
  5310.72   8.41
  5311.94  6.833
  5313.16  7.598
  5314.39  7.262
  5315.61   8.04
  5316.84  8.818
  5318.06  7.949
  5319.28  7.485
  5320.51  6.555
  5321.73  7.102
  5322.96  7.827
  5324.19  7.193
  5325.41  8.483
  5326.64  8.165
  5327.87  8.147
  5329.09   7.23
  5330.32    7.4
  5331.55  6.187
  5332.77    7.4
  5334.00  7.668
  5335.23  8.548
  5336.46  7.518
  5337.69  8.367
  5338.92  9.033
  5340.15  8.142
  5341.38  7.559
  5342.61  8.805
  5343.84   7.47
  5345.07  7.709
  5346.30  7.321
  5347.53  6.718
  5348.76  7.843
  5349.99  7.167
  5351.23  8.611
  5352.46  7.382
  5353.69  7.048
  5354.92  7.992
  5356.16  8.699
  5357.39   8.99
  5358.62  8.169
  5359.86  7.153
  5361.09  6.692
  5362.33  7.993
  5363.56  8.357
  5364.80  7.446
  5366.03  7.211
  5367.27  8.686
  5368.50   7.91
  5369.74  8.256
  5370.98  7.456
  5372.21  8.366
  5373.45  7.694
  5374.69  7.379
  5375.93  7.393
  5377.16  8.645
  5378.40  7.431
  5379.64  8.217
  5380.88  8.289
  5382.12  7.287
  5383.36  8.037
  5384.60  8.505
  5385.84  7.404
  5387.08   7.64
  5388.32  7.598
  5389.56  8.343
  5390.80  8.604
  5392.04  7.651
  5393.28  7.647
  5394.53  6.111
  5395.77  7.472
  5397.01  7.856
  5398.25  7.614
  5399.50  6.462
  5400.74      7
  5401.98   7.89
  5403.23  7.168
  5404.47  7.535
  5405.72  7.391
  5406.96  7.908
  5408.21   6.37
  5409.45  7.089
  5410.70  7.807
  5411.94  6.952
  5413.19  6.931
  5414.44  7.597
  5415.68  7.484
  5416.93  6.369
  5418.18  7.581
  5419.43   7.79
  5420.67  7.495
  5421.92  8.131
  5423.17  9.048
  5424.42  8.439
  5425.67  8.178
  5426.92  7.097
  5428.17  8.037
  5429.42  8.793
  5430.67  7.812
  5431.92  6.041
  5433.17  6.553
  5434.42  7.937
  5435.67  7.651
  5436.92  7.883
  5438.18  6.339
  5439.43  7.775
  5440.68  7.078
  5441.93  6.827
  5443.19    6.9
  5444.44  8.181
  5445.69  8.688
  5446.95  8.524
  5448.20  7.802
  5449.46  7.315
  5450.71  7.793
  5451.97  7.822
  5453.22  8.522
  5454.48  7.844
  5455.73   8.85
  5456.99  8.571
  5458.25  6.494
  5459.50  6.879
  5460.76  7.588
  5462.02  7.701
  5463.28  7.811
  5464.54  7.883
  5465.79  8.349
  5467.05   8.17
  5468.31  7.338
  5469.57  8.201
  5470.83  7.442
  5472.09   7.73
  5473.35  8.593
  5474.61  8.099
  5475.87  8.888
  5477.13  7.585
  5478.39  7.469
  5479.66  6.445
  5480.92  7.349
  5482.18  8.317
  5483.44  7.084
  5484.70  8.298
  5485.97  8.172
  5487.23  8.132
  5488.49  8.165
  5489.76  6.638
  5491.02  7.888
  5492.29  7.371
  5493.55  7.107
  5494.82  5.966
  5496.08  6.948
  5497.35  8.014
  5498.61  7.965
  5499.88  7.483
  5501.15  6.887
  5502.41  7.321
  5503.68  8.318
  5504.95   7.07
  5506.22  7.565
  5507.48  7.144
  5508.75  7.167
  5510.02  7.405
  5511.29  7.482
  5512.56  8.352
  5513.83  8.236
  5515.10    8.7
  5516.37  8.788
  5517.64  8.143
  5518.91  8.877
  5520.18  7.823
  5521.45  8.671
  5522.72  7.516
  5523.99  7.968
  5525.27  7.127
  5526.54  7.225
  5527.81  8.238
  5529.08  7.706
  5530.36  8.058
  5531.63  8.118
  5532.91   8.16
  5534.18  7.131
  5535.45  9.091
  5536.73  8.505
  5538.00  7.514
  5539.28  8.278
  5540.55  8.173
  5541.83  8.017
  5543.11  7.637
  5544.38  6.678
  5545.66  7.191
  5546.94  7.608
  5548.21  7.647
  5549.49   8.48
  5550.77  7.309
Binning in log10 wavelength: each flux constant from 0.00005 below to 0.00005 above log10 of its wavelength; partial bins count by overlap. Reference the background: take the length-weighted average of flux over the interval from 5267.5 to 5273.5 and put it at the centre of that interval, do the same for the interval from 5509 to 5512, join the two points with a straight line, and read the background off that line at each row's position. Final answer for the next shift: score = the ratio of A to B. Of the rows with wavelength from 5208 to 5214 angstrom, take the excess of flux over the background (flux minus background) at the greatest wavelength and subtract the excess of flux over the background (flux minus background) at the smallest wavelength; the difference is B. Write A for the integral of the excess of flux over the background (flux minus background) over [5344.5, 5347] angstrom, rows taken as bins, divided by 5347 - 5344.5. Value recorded 0.02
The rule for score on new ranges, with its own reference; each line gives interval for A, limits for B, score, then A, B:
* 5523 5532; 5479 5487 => 0.20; 0.3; 1.7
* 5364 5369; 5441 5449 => 0.39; 0.4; 1.0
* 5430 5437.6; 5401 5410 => 0.15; -0.1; -0.8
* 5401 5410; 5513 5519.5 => -0.18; -0.1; 0.6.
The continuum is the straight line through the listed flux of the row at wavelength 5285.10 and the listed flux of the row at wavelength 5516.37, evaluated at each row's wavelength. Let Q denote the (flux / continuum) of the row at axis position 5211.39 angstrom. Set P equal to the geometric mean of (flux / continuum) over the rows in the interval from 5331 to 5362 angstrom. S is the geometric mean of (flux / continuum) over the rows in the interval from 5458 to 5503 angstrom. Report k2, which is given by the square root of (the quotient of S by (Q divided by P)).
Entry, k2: 0.990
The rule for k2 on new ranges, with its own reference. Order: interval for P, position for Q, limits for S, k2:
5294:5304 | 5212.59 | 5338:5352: 0.966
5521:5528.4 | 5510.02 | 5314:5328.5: 1.000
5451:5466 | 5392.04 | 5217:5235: 1.000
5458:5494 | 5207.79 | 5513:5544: 0.944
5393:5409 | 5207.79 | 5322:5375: 0.952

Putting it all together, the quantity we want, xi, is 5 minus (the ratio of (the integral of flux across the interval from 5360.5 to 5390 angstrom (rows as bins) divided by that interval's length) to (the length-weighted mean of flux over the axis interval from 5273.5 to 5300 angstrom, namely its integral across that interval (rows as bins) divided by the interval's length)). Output 4.031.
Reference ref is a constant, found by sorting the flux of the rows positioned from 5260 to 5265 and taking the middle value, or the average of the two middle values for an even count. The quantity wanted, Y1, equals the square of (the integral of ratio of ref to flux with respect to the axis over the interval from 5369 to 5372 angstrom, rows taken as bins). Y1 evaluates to 8.7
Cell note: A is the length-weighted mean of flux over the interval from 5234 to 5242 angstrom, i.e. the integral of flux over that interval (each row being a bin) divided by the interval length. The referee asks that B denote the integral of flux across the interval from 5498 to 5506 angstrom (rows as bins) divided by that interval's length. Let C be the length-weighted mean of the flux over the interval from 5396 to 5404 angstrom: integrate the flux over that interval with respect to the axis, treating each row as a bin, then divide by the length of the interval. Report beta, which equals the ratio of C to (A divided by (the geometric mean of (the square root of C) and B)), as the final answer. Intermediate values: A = 8.1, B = 7.5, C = 7.3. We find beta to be 4.10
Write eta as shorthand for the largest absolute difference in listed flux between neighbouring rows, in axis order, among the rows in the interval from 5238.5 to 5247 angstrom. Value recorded 0.58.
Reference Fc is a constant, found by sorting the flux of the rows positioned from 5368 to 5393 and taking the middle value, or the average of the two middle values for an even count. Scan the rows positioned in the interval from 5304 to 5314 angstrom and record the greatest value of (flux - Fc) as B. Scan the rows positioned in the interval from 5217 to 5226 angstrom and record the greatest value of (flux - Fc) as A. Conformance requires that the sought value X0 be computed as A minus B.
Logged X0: -0.22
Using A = 1.04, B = 1.3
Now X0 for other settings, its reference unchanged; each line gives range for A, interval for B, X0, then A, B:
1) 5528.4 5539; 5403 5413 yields 1.18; 1.29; 0.1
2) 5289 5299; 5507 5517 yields 0.32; 1.31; 1.0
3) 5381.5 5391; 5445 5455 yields -0.08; 0.80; 0.9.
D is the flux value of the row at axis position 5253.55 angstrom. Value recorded 8.188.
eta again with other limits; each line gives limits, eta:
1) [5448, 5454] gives 0.70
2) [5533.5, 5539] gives 1.96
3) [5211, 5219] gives 1.30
